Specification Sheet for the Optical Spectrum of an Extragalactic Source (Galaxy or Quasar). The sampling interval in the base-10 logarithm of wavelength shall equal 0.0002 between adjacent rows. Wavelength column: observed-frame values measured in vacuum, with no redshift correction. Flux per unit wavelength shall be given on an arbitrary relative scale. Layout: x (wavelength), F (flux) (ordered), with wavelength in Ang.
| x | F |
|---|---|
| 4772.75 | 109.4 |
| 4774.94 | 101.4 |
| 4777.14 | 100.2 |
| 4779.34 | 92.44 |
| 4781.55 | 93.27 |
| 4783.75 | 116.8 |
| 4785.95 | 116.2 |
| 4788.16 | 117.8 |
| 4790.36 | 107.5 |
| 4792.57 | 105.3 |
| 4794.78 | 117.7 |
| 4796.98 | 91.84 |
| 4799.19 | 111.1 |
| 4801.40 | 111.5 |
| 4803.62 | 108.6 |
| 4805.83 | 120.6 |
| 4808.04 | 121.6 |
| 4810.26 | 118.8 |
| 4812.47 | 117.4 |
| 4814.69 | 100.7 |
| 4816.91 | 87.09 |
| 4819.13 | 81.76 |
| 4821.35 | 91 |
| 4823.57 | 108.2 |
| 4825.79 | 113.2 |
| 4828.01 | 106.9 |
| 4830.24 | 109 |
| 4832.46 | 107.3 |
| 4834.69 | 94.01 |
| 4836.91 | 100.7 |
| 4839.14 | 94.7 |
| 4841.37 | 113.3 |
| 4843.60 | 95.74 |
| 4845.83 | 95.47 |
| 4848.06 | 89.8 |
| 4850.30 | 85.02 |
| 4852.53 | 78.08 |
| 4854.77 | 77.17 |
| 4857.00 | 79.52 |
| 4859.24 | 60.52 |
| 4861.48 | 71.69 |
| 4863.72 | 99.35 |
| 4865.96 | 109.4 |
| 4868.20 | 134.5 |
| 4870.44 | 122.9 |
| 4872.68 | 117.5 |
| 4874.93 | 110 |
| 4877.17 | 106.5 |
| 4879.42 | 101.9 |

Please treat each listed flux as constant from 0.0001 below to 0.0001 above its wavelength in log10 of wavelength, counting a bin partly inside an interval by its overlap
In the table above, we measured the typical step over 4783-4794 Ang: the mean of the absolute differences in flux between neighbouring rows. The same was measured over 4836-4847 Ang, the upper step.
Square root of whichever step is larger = 3.26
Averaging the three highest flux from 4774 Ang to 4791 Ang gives 117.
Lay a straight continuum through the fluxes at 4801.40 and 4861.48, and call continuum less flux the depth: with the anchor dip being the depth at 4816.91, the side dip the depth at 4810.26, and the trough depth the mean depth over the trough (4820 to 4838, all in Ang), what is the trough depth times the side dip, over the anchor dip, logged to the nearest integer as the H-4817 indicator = 10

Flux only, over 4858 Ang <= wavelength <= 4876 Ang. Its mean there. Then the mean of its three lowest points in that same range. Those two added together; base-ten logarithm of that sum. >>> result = 2.26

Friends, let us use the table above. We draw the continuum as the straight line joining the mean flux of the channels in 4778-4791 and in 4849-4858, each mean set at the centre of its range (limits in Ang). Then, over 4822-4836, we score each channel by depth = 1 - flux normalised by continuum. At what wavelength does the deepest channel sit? 4834.69 Ang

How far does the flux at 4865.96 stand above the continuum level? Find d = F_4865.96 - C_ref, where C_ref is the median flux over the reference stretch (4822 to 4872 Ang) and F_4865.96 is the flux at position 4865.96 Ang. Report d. 12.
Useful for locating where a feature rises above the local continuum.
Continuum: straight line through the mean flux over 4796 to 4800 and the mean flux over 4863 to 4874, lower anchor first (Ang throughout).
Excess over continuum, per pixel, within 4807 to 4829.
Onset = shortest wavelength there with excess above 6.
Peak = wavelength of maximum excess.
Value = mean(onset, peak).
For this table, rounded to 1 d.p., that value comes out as 4808.0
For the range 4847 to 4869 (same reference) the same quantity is 4868.2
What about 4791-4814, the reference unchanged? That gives 4801.4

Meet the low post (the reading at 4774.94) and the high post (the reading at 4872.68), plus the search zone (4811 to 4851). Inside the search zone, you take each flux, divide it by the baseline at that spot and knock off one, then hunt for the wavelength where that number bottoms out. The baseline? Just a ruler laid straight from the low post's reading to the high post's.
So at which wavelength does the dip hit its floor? 4850.30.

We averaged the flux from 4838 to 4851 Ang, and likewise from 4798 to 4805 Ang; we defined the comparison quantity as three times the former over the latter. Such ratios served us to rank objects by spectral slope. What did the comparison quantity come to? 2.6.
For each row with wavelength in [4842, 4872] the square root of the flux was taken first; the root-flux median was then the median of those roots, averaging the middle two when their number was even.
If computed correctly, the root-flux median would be 9.5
